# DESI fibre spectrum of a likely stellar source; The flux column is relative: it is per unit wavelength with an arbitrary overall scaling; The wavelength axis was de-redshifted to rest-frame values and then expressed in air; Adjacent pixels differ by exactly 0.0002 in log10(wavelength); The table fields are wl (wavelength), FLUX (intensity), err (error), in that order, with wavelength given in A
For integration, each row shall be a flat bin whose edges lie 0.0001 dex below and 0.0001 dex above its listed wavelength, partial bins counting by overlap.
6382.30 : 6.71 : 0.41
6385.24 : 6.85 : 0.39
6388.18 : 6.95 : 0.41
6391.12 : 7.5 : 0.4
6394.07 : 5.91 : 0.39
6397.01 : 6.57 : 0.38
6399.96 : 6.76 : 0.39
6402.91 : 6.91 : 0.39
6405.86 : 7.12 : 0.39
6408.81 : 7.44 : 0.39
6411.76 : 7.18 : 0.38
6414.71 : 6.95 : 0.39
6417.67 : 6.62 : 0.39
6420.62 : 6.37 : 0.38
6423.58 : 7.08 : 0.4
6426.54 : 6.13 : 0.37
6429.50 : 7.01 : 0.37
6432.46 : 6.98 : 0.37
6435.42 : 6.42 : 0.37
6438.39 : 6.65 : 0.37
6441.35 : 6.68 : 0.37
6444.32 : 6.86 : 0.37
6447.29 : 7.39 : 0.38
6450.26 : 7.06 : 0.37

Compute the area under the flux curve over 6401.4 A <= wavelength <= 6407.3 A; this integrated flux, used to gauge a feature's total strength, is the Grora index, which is 41.4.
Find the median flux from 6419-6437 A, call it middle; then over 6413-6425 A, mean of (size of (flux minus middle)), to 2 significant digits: 0.26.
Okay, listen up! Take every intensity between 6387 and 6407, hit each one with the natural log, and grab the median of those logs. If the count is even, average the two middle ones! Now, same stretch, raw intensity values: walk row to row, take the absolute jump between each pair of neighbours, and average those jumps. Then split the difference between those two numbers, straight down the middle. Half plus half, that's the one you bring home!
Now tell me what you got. 1.25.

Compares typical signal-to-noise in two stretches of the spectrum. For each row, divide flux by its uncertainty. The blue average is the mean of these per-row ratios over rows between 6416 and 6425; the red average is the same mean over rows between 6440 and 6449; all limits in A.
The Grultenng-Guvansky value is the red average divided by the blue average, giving 1.09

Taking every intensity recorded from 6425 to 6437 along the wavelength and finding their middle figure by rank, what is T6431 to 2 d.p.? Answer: 6.70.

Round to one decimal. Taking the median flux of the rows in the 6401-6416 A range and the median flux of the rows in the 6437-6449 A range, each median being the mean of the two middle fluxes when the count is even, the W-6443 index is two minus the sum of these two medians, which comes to -11.9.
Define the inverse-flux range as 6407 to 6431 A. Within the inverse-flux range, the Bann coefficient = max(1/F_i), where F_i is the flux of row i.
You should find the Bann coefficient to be 0.163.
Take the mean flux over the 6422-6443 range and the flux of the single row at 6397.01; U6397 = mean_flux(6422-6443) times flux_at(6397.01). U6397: 44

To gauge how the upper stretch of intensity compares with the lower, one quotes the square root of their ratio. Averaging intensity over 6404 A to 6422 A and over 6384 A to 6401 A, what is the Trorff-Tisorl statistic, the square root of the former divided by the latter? 1.01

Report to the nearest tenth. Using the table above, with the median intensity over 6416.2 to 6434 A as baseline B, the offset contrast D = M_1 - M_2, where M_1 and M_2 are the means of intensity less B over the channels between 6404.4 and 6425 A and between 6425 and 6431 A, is 0.4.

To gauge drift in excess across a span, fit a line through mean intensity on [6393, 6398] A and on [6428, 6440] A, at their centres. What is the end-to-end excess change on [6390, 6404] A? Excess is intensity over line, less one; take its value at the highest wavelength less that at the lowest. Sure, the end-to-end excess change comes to -0.12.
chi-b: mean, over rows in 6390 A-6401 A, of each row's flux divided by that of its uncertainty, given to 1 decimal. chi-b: 17.1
